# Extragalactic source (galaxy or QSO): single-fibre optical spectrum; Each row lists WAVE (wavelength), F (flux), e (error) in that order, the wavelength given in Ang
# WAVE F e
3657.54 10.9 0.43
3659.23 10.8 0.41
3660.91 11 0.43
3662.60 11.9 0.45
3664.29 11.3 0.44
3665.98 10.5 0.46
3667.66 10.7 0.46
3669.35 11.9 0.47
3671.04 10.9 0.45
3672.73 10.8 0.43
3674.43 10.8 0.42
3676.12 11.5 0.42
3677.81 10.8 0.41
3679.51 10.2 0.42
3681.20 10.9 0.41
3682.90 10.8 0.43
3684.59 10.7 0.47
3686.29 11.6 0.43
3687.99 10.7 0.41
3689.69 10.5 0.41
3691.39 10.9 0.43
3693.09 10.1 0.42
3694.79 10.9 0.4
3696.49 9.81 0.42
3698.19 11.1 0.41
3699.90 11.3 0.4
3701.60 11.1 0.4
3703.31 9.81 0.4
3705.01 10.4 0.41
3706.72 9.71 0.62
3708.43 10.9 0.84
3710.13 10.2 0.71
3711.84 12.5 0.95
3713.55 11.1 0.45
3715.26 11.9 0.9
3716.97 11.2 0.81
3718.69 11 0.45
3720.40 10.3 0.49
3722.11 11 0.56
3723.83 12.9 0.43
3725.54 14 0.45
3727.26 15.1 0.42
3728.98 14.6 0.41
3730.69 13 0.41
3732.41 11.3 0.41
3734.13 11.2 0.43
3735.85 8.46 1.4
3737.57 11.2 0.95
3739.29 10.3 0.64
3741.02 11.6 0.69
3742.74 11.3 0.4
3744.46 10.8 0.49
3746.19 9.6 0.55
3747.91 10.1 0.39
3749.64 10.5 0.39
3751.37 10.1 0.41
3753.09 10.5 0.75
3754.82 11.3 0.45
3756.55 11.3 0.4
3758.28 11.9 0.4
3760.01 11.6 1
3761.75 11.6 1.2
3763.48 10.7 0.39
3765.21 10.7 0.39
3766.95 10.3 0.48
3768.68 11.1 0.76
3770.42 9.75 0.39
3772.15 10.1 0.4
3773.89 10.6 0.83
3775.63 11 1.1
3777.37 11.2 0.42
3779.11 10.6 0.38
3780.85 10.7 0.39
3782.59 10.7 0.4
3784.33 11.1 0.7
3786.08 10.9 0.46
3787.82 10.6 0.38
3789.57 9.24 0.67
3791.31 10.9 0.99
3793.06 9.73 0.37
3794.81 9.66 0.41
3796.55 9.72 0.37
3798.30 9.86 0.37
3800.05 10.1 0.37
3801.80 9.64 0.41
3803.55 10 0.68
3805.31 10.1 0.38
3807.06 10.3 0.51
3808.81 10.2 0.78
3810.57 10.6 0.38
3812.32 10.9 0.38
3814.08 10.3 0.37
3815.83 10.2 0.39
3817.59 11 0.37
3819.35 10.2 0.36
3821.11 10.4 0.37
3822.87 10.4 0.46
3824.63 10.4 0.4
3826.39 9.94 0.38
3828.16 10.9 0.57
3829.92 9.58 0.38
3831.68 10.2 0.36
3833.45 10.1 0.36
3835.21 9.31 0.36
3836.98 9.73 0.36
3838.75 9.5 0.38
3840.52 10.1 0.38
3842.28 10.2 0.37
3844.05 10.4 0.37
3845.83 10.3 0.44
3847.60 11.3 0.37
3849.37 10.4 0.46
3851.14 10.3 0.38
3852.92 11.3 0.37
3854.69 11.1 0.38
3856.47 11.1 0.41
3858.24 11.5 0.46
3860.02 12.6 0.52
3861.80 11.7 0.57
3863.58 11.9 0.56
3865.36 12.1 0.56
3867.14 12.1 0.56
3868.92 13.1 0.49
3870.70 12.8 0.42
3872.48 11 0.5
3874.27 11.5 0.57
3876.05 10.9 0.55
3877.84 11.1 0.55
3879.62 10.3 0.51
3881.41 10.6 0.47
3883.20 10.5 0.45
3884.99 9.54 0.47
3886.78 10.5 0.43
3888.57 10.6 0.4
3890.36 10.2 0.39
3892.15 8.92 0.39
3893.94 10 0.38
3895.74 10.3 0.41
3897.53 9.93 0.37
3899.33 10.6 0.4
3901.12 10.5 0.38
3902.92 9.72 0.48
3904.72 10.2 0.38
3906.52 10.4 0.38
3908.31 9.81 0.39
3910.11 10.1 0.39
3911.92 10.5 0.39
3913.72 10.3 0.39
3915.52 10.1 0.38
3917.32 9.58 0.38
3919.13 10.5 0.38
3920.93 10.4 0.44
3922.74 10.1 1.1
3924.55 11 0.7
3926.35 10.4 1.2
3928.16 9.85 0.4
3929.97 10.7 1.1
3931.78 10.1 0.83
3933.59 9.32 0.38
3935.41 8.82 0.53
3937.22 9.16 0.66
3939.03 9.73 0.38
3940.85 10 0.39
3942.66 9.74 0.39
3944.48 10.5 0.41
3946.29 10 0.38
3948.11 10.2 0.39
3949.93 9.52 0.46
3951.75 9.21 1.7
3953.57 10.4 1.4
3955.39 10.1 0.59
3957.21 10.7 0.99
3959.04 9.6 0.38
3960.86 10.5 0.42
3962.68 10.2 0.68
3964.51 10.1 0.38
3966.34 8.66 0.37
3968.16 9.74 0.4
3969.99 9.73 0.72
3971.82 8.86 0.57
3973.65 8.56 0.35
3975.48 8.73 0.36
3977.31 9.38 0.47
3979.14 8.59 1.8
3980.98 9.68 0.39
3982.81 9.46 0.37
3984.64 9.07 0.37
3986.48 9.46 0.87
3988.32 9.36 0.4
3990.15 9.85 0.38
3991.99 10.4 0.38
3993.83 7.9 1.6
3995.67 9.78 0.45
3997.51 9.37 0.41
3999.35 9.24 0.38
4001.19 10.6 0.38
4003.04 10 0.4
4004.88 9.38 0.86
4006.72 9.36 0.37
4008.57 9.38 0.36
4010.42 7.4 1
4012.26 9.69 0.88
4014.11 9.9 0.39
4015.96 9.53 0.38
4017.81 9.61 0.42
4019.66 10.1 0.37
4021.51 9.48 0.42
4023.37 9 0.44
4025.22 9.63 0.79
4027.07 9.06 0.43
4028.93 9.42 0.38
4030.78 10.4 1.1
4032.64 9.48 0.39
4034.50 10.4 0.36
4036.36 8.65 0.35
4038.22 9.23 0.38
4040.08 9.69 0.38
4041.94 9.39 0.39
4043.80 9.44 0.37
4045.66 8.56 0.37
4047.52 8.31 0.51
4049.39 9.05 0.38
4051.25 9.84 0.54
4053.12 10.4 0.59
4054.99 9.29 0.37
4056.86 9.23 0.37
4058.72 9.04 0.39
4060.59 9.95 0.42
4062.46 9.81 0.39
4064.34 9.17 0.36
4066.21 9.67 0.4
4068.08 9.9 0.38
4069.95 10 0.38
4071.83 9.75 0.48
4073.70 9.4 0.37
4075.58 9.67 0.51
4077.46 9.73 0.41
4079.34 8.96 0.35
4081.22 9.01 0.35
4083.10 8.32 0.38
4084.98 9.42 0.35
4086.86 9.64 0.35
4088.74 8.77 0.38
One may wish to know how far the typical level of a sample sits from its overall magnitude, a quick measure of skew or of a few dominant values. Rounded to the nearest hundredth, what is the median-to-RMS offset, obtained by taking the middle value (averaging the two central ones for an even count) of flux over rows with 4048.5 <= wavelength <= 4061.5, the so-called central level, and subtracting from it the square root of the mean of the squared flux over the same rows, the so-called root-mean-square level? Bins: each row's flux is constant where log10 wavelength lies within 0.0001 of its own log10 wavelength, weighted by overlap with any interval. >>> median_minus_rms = -0.27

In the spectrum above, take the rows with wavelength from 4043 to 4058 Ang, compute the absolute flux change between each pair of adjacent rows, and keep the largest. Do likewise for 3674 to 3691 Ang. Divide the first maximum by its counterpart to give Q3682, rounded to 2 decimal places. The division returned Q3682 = 1.23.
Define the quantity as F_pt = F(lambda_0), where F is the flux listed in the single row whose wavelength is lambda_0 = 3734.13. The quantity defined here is 11.2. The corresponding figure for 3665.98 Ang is 10.5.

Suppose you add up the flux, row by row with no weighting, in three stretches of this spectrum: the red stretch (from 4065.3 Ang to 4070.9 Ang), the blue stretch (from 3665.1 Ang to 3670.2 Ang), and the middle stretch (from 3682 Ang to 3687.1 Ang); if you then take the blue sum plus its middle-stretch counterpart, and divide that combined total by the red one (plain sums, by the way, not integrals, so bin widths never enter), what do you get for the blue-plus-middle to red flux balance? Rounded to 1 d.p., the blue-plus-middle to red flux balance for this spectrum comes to 2.2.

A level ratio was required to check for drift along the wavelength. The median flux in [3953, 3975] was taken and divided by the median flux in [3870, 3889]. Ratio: 0.936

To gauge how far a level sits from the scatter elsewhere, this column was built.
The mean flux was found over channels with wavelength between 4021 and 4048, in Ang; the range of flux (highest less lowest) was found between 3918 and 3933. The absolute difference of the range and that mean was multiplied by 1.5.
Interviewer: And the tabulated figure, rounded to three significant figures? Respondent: 12.3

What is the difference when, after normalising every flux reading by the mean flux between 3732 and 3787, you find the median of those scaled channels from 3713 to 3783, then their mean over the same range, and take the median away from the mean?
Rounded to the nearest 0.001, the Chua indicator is 0.016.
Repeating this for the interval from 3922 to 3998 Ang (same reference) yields -0.005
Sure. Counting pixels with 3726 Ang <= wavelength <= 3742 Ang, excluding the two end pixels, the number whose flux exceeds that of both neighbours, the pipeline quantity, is 1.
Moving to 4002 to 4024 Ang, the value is 3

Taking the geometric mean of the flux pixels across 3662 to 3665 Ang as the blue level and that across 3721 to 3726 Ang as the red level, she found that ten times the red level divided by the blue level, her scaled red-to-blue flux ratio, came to 10.8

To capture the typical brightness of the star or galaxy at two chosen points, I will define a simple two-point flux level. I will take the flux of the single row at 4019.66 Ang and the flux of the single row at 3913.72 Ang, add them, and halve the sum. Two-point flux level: 10.20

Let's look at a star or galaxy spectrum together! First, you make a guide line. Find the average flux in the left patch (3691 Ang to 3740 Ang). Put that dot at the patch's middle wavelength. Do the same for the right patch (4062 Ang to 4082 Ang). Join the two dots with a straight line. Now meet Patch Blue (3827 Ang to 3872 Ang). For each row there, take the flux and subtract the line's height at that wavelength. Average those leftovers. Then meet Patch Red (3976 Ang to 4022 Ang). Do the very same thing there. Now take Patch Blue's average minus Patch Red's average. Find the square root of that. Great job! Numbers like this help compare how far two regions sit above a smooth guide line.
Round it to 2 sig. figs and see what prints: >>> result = 0.88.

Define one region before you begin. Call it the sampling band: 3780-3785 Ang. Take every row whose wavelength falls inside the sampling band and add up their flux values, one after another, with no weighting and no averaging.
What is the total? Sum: 32.5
